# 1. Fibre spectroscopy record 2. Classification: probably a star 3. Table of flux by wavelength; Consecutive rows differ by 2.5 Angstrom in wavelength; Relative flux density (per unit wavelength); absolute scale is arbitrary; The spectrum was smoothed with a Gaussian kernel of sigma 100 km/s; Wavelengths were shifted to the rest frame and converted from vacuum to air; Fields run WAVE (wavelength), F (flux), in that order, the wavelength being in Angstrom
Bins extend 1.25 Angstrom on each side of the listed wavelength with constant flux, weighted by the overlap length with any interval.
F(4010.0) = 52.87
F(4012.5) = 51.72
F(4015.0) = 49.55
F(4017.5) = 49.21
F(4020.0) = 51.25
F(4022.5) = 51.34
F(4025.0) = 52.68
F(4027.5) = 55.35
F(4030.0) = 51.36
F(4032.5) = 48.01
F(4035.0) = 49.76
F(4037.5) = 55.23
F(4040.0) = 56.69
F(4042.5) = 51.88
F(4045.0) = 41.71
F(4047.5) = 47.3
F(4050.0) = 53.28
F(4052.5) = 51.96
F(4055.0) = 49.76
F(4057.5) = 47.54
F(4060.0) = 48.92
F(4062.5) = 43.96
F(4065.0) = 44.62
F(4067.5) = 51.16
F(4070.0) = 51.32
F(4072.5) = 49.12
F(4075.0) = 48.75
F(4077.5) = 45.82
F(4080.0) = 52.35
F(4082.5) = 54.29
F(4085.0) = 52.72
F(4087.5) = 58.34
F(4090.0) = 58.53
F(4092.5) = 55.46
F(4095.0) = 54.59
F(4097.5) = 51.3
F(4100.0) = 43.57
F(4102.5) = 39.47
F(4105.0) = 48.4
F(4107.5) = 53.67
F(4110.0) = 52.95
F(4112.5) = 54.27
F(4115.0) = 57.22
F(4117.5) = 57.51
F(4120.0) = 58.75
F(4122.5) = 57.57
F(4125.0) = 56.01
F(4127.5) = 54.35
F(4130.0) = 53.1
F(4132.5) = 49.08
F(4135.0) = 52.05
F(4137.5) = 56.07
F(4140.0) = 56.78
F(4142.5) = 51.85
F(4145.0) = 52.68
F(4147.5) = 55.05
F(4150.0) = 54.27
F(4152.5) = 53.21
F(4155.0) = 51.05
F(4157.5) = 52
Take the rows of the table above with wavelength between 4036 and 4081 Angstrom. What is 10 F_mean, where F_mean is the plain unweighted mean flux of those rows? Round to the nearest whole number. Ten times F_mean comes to 495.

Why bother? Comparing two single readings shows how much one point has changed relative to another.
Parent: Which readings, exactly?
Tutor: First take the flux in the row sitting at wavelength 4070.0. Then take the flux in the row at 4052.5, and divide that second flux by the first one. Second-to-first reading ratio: 1.01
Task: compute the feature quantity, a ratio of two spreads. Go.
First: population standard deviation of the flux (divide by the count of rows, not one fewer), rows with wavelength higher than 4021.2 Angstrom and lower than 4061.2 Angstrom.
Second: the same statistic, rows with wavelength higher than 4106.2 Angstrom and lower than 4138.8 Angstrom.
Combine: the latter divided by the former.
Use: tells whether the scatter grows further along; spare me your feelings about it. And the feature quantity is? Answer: 0.7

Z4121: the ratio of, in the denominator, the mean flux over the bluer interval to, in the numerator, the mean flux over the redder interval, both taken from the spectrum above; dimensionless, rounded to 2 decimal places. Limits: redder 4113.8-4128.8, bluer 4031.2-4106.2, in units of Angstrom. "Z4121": 1.13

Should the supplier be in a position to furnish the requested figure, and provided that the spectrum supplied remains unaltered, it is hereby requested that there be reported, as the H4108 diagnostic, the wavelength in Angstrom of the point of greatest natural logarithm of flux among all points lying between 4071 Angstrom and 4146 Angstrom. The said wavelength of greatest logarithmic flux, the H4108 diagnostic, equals 4120.0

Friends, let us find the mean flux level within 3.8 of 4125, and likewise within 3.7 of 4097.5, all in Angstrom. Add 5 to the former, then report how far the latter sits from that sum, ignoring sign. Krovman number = 11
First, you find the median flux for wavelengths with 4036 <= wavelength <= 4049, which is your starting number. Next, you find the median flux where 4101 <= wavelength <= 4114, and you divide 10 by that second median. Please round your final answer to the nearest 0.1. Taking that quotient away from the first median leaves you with 51.7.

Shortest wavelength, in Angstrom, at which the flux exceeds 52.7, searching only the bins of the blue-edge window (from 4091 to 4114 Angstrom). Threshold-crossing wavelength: 4092.5 Angstrom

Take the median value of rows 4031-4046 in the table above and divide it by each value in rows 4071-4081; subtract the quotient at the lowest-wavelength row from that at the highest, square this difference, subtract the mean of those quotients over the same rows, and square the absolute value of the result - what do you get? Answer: 1.07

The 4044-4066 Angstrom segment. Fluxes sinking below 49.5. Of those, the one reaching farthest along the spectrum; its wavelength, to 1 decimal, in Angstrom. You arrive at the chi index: 4065.0 Angstrom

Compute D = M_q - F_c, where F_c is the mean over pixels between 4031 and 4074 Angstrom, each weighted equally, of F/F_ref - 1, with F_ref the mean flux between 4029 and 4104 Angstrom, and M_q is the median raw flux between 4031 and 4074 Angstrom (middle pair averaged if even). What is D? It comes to 49.8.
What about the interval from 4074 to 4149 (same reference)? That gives 53.9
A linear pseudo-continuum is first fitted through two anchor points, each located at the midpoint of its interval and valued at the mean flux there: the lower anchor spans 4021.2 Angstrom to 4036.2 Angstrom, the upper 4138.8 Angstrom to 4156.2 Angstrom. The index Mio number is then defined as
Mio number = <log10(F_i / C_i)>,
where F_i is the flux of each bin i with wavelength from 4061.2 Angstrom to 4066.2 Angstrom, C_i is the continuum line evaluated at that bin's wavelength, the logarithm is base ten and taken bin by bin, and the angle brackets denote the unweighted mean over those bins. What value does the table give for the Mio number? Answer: -0.070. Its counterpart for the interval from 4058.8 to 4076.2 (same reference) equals -0.034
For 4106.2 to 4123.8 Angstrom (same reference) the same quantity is 0.024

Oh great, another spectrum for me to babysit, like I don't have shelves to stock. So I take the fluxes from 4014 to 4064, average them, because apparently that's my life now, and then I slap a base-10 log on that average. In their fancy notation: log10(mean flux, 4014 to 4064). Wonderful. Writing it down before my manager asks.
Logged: 1.70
